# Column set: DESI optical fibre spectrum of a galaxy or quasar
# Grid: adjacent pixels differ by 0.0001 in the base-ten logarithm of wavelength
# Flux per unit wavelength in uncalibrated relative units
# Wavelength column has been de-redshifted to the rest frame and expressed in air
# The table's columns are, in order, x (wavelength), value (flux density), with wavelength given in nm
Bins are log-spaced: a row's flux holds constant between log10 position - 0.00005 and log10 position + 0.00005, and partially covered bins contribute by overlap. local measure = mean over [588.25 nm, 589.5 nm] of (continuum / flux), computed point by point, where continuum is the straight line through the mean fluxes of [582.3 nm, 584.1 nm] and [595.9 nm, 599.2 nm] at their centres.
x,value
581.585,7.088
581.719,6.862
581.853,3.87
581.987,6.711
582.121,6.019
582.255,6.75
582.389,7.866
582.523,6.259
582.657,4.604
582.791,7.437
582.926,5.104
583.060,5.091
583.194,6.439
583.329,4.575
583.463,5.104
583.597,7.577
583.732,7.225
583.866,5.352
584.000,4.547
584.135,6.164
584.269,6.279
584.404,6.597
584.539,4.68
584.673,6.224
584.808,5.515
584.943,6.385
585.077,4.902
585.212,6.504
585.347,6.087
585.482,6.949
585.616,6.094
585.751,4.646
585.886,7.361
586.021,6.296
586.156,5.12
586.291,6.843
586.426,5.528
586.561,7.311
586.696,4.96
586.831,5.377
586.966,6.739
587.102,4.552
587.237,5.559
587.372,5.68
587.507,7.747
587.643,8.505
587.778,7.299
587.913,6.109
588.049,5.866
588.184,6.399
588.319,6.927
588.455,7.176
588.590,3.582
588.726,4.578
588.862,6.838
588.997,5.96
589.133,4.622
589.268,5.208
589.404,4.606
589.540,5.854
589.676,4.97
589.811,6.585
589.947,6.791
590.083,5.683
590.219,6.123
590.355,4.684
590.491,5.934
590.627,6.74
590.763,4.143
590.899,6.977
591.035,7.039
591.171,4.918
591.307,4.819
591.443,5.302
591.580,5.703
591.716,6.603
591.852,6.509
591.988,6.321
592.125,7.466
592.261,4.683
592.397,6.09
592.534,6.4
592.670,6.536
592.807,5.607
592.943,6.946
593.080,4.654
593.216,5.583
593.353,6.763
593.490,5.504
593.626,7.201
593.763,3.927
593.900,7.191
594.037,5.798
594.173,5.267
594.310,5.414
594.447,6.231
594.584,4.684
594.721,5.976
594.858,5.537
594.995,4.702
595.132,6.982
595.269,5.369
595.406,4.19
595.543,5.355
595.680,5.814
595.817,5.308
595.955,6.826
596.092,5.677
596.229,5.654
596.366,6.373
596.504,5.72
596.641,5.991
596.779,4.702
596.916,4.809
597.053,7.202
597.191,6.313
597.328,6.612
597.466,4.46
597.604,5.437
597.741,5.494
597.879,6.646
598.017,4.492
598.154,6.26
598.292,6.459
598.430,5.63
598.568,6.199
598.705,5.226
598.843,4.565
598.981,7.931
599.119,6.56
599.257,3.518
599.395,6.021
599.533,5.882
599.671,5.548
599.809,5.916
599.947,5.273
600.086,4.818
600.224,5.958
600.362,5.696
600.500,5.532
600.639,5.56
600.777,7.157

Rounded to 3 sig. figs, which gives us 1.13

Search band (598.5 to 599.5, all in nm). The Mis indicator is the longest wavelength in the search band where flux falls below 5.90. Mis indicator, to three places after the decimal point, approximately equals 599.257 nm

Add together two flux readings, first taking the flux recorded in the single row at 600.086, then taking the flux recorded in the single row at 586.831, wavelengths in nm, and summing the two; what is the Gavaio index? 10.2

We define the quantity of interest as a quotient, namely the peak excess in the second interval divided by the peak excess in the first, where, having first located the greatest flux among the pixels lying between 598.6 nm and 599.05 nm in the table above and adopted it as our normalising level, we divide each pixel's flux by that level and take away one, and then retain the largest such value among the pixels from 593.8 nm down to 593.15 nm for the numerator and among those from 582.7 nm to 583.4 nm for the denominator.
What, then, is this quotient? 1.5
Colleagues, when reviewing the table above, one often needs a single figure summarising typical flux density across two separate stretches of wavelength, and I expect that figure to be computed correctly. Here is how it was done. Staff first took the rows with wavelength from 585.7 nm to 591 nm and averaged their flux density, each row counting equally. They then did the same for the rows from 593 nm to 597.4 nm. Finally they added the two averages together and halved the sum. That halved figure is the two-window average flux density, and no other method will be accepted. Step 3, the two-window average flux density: 5.84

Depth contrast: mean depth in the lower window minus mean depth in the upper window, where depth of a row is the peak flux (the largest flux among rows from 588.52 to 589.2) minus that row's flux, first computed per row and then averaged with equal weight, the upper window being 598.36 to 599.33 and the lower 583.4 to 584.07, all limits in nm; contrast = -0.30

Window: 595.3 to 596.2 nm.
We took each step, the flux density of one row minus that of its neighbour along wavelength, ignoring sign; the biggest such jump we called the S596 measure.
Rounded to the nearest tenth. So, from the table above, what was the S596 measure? 1.5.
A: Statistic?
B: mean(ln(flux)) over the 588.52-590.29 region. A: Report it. 1.69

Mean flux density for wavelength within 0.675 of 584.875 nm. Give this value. 6.01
